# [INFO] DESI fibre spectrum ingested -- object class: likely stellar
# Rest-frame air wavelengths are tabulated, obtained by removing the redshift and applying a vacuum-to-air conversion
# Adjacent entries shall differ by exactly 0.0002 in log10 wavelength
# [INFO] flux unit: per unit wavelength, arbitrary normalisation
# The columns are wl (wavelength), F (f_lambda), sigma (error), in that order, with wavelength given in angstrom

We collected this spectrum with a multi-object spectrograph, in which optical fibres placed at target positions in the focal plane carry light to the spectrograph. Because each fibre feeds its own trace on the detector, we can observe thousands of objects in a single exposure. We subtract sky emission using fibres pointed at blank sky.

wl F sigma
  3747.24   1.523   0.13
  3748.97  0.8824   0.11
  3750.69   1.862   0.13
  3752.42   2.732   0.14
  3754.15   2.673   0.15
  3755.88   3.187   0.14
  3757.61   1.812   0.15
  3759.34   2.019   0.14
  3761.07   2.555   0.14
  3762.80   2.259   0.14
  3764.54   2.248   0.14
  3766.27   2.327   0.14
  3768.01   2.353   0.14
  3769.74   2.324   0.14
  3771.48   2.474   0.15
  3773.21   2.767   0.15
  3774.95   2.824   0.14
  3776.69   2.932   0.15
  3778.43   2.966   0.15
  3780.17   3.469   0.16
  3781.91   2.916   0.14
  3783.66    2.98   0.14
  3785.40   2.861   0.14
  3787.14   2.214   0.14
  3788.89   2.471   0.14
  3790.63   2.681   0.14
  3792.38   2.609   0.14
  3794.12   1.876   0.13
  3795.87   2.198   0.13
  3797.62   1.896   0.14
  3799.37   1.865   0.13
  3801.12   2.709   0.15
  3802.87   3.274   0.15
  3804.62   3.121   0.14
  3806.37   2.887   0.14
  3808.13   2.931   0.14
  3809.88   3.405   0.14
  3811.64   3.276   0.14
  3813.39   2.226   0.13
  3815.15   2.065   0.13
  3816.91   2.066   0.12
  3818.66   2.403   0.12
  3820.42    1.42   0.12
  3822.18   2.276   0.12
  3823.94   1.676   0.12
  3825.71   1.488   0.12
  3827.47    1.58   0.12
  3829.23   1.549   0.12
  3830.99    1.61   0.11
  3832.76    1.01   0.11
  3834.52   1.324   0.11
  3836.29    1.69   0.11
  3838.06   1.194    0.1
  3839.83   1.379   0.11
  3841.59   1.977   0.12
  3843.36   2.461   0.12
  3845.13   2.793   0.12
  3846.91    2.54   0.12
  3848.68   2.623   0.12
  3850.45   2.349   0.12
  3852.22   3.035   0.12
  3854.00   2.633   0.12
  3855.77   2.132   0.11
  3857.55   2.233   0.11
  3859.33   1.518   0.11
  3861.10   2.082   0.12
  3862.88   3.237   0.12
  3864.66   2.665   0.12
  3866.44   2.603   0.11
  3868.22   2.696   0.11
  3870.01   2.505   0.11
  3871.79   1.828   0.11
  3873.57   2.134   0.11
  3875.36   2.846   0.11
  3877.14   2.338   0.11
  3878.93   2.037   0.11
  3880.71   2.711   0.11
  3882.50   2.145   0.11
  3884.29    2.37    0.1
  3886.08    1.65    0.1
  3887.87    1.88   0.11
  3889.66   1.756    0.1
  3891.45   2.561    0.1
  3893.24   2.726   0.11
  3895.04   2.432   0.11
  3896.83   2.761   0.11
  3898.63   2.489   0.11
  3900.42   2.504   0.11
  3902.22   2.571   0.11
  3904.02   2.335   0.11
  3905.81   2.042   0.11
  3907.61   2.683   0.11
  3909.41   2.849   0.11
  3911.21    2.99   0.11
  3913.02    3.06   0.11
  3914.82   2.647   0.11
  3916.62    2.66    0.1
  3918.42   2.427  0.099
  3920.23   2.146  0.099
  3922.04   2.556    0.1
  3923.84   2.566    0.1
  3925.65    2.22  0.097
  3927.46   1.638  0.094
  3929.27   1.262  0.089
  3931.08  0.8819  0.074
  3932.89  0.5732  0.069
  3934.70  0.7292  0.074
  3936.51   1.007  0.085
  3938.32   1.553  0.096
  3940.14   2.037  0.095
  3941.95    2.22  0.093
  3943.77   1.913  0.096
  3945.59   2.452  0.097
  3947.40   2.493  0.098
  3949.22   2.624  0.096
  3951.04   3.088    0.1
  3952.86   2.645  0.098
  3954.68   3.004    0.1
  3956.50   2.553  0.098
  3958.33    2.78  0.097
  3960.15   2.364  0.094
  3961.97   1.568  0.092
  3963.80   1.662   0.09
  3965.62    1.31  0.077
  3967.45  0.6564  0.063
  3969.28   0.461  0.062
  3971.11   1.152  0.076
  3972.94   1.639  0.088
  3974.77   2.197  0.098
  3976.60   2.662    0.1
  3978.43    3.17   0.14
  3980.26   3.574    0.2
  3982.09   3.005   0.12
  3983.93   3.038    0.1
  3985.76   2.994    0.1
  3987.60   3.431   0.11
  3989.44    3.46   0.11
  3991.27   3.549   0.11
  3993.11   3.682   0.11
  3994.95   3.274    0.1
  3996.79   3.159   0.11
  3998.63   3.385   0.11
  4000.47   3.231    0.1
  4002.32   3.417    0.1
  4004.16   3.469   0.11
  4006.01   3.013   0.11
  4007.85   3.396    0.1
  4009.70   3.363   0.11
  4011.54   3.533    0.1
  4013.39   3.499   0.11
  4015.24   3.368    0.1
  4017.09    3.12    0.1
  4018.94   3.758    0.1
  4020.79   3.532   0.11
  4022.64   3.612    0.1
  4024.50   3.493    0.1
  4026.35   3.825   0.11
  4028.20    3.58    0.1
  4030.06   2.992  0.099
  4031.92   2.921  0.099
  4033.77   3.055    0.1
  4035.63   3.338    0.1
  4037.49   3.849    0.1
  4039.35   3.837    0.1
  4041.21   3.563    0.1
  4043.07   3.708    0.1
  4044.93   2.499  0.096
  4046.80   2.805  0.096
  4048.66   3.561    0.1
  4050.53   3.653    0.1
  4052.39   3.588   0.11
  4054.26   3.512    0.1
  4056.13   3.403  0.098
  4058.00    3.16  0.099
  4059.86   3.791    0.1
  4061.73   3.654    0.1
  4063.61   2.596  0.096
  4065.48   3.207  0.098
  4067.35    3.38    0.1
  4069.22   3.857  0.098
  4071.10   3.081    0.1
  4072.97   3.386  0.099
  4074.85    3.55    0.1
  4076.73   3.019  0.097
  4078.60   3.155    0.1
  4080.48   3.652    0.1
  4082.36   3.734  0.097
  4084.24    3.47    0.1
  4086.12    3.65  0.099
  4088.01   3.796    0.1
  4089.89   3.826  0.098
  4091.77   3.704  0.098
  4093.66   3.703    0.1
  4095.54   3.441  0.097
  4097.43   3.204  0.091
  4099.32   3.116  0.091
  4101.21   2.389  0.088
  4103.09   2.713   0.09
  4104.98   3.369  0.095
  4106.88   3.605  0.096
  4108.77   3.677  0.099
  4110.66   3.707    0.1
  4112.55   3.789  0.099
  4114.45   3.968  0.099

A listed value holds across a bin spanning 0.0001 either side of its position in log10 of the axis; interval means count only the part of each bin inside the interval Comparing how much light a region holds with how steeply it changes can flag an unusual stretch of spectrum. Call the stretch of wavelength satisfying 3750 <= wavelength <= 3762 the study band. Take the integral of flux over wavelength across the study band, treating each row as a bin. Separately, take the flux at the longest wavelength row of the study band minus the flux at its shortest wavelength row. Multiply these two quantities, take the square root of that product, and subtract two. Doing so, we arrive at 2.5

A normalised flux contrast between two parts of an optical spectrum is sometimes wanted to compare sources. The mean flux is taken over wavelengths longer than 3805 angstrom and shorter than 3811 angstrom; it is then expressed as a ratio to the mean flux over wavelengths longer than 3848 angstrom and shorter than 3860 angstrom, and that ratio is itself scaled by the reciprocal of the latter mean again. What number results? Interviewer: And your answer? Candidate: 0.55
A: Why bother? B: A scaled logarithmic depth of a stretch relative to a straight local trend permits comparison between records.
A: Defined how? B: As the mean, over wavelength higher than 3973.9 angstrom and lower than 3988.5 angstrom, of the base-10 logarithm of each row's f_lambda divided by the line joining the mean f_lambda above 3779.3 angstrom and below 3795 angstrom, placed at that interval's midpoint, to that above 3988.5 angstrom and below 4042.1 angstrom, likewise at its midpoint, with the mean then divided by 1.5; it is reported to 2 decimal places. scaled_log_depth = -0.03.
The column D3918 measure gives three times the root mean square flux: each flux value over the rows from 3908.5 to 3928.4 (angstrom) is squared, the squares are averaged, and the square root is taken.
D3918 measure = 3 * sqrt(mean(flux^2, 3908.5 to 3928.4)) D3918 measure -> 7.7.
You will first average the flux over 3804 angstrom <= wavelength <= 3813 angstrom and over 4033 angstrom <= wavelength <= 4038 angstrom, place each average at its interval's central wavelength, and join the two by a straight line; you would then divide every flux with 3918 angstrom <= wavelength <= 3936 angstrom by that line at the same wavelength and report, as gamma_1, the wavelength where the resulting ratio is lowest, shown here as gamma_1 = 3932.89 angstrom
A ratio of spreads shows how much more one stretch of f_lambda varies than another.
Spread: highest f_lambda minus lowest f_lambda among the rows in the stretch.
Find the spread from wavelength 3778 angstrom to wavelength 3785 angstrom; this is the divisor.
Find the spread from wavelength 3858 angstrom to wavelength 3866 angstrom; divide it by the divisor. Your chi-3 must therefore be 3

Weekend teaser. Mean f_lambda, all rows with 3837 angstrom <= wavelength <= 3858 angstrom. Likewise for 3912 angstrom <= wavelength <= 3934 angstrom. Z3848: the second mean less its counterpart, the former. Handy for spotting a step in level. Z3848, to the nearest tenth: -0.2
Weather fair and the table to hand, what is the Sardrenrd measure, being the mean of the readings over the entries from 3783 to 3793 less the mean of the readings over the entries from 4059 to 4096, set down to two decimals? -0.85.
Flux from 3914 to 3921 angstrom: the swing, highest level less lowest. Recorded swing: 0.51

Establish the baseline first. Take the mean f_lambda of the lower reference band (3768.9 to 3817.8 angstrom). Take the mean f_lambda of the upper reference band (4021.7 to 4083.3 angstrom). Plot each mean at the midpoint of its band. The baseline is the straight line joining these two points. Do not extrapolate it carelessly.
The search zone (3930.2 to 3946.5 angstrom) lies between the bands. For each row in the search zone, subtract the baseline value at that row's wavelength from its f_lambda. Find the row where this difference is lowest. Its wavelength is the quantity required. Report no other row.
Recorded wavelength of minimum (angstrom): 3932.89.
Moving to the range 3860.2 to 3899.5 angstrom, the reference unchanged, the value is 3886.08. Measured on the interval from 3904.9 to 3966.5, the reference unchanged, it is 3932.89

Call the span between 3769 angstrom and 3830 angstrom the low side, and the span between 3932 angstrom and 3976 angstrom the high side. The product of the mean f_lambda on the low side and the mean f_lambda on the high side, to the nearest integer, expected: 5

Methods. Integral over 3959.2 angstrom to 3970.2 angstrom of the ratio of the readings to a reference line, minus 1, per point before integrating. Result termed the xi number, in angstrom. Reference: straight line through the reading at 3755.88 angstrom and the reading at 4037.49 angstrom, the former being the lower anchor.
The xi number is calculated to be -7.0 angstrom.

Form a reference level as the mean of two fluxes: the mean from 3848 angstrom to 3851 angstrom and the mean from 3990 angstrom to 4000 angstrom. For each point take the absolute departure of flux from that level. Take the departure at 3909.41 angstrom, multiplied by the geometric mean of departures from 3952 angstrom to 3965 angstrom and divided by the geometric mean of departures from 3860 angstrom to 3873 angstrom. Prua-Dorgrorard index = 0.09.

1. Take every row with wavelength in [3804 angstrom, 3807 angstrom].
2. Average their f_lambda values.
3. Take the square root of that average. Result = 1.73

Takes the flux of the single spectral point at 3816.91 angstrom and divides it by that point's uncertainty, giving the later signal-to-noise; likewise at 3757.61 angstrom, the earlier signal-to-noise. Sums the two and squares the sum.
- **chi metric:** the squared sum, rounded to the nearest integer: 858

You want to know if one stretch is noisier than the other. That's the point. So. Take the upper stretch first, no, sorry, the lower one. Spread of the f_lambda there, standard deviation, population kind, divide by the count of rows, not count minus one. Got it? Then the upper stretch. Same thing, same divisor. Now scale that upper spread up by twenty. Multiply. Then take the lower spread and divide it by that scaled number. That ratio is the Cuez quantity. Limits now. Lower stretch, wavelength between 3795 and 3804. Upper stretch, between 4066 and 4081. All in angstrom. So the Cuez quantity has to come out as 0.10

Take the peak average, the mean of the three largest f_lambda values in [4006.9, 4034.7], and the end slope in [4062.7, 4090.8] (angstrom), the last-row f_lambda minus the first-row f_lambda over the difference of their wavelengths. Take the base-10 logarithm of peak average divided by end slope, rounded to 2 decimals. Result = 1.90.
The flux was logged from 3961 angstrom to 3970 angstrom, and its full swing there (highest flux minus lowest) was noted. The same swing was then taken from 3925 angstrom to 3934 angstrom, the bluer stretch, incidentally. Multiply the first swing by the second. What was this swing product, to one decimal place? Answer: 2.0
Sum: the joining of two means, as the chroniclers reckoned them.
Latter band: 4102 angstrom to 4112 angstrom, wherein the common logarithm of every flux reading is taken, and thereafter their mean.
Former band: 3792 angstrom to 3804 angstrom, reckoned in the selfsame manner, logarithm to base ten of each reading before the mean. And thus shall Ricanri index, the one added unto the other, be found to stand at 0.89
